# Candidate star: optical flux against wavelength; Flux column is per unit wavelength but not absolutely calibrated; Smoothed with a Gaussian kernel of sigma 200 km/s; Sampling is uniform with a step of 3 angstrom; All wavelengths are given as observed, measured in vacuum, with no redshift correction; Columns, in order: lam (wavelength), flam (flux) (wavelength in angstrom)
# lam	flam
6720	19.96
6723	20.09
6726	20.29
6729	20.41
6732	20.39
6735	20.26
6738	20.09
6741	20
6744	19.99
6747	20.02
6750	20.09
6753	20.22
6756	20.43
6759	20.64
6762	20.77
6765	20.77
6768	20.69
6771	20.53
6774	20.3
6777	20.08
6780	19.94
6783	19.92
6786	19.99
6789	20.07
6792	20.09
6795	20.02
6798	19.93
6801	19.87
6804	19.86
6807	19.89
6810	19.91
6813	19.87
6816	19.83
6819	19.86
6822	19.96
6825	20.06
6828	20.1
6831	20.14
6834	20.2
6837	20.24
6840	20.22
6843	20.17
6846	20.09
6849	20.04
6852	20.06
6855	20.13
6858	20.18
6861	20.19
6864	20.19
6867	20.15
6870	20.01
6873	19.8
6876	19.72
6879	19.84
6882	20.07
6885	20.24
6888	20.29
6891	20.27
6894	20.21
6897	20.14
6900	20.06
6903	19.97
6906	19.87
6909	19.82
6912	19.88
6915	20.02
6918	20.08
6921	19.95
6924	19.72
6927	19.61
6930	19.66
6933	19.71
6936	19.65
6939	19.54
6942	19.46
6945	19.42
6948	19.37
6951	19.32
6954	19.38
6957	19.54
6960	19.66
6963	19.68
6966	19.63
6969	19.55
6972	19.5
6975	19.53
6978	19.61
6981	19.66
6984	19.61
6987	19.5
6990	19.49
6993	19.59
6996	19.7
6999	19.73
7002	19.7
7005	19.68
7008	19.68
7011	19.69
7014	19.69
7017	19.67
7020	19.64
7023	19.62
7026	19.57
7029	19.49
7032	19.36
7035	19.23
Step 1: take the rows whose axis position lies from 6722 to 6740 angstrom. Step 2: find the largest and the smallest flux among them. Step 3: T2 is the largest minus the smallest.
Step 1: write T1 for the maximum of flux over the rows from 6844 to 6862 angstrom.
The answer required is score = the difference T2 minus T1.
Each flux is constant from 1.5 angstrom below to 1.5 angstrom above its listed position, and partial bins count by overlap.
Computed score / -19.9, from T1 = 20.19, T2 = 0.32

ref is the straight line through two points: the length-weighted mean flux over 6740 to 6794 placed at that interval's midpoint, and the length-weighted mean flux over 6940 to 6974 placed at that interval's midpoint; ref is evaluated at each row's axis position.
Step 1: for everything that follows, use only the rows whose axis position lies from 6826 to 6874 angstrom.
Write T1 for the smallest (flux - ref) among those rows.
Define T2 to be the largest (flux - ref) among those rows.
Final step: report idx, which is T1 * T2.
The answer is -0.01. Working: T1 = 0.0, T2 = 0.32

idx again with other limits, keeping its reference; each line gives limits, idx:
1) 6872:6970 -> -0.11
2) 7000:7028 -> 0.14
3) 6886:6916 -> 0.07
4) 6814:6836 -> -0.05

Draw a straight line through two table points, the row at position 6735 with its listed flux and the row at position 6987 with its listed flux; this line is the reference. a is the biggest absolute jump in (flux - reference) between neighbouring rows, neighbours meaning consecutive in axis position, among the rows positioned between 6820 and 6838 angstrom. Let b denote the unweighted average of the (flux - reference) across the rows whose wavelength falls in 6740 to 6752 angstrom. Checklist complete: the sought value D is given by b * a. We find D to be -0.02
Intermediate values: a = 0.109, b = -0.2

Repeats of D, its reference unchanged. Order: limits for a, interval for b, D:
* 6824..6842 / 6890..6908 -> 0.02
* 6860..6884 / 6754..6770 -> 0.12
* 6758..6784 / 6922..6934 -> 0.00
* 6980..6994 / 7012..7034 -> 0.02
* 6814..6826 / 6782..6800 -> -0.01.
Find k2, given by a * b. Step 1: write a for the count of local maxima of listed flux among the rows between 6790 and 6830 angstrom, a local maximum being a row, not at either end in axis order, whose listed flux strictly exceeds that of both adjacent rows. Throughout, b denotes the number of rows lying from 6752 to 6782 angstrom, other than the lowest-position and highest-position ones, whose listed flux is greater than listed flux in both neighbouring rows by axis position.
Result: 0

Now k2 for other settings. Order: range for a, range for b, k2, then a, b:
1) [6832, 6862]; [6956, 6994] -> 2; 1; 2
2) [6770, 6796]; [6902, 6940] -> 2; 1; 2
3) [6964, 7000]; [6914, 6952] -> 2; 1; 2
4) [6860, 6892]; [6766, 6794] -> 0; 1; 0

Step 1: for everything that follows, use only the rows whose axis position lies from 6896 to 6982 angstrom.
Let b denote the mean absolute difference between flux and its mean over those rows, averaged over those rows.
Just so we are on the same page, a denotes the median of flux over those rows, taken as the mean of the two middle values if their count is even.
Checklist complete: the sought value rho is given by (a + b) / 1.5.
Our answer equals 13.2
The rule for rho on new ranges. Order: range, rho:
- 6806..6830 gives 13.3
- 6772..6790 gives 13.4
